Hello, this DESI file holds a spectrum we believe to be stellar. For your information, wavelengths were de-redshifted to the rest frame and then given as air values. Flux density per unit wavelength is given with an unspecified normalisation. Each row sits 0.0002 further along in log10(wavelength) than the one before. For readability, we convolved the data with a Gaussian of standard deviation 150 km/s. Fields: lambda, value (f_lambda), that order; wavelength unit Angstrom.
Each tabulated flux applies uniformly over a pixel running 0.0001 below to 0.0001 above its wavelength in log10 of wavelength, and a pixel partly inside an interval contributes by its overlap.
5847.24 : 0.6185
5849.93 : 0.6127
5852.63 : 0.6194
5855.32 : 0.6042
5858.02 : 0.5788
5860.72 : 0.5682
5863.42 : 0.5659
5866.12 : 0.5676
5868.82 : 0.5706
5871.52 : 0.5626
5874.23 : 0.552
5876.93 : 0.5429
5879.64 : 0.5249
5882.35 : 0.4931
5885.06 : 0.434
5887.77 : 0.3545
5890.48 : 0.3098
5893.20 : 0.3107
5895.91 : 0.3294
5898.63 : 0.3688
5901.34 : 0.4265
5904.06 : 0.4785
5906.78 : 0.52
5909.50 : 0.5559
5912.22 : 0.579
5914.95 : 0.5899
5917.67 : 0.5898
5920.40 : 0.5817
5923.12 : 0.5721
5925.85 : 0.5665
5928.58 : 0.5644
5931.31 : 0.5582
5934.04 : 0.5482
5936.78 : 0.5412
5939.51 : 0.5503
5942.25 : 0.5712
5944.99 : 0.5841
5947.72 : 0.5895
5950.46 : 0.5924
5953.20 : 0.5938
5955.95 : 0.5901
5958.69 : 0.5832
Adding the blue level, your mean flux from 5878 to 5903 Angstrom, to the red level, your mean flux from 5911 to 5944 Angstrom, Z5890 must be 0.96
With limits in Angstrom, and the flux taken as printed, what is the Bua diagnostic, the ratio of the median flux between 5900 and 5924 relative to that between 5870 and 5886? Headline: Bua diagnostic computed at 1.07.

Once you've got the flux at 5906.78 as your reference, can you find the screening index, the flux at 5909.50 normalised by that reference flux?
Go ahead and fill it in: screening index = 1.07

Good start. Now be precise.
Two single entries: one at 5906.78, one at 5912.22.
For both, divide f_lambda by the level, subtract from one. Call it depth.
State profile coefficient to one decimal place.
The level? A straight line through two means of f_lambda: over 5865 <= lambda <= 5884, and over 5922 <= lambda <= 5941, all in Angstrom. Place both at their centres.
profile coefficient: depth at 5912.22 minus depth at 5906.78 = -0.1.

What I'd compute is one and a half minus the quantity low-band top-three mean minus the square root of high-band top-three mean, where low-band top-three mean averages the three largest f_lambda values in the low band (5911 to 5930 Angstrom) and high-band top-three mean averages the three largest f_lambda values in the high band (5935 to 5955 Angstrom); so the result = 1.68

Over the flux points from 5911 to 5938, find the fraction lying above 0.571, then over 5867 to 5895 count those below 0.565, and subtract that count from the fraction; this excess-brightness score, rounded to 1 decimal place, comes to -8.5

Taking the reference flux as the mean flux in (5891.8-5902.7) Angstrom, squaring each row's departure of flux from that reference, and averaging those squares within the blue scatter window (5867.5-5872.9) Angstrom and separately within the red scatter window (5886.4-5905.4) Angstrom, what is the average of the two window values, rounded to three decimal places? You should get 0.023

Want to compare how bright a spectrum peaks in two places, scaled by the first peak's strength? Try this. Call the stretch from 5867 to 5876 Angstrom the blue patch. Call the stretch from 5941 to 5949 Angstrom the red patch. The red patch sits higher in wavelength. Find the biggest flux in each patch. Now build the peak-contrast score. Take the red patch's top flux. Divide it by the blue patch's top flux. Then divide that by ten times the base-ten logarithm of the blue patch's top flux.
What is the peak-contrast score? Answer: -0.424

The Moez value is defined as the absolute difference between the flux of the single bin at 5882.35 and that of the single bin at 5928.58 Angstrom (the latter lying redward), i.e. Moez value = 0.071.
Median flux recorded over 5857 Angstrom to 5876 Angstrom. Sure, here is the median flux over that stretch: 0.568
